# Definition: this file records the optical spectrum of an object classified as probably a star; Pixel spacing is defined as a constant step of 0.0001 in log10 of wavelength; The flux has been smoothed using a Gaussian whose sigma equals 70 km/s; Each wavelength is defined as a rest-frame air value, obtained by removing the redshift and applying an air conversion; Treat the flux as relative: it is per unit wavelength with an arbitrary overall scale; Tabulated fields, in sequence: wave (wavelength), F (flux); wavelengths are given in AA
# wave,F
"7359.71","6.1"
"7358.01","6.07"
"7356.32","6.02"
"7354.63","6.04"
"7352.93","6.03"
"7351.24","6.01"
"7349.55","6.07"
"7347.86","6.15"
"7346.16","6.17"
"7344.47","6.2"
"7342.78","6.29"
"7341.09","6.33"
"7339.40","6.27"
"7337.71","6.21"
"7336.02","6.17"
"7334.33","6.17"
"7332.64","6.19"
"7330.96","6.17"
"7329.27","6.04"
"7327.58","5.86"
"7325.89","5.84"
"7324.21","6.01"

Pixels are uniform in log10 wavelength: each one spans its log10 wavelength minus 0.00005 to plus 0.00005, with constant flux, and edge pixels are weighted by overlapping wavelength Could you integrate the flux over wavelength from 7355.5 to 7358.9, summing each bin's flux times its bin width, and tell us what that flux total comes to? 20.5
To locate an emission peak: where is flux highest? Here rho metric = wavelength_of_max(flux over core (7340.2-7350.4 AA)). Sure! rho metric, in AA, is 7341.09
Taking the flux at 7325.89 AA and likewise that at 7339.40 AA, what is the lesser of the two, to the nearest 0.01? 5.84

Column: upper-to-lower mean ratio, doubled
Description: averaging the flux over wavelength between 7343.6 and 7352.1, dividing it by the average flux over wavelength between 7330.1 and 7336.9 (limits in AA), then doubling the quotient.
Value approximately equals 1.98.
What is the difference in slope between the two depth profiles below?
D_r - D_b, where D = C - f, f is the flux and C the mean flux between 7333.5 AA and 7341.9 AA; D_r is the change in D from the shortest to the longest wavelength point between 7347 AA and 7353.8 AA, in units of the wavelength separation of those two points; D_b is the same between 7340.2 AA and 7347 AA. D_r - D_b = -0.01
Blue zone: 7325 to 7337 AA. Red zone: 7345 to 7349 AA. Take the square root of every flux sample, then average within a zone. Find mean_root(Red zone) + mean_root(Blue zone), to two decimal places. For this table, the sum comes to 4.94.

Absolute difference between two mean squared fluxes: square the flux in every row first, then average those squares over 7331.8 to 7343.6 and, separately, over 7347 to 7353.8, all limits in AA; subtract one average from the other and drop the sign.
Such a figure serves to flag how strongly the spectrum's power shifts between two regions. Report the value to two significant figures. 2.1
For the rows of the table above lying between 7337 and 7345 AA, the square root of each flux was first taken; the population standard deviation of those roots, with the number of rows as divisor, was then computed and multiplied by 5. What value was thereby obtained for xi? 0.049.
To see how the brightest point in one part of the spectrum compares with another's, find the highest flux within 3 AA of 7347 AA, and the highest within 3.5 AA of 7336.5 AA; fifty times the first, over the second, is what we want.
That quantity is 49.4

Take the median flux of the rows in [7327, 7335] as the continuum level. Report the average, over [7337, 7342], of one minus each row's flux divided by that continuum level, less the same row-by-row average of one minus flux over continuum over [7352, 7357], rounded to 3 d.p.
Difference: -0.039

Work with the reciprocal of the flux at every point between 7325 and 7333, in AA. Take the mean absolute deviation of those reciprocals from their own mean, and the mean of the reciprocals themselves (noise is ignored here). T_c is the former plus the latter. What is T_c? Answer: 0.170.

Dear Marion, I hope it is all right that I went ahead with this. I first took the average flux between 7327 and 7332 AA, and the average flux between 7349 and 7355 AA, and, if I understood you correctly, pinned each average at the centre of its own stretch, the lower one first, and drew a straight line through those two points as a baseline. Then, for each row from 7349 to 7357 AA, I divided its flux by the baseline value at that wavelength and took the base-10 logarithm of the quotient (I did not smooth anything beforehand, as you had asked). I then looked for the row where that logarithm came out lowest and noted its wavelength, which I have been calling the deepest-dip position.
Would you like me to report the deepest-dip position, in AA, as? 7351.24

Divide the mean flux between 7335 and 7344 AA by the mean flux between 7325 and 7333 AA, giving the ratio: 1.039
